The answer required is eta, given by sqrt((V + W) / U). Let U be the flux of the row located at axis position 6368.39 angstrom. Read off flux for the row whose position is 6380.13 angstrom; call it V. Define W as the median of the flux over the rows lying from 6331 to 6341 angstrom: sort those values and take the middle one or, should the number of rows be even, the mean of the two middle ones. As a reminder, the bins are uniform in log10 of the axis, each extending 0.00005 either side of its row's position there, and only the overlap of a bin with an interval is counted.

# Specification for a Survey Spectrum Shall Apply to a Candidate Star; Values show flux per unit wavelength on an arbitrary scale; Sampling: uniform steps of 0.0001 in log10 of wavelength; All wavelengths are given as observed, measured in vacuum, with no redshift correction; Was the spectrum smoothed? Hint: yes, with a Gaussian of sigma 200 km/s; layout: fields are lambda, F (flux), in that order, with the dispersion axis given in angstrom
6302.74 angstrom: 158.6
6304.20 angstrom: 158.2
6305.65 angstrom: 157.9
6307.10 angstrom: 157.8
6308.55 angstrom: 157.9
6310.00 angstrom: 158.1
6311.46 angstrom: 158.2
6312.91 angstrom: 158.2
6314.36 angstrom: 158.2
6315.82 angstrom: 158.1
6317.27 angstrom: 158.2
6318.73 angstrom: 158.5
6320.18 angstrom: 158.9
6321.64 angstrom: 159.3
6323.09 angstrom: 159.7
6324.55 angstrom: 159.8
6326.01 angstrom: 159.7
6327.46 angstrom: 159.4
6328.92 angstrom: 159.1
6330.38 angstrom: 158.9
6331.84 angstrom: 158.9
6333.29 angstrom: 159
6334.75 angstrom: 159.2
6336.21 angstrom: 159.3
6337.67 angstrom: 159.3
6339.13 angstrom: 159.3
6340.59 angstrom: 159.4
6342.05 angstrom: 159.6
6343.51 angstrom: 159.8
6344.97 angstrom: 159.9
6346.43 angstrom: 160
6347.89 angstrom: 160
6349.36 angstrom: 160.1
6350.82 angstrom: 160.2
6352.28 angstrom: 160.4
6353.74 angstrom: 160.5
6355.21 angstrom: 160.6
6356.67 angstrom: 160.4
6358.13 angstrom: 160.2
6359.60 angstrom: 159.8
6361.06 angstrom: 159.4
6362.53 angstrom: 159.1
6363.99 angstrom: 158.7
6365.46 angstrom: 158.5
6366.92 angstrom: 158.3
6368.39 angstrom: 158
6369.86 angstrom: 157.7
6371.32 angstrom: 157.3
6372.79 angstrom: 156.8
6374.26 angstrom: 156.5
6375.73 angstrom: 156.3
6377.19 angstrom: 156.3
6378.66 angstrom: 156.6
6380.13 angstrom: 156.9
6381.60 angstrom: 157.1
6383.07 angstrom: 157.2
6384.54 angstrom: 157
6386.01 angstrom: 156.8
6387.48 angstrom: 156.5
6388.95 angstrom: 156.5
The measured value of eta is 1.41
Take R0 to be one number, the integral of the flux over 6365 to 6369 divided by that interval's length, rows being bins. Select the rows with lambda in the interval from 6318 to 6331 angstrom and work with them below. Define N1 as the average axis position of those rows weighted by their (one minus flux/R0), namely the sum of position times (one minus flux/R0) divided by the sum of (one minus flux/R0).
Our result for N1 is 6325.0 angstrom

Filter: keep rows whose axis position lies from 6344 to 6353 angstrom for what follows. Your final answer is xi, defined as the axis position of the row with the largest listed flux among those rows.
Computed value 6352.28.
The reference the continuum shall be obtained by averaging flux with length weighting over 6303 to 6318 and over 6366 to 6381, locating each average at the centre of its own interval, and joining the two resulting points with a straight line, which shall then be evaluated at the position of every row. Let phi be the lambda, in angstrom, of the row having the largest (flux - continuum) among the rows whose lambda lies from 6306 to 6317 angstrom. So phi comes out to 6314.36 angstrom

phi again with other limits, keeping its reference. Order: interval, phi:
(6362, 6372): 6362.53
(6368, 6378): 6368.39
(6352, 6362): 6355.21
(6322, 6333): 6324.55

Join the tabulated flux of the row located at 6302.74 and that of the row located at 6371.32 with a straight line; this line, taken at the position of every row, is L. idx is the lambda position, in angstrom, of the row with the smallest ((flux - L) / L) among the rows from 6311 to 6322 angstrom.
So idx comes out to 6315.82 angstrom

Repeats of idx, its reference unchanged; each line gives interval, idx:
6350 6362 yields 6361.06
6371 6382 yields 6375.73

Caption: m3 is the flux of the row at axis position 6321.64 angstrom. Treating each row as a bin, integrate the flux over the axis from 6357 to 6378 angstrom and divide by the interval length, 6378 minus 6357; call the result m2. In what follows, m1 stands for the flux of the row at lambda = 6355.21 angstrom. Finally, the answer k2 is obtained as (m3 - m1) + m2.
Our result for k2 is 157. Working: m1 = 160.6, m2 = 158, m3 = 159.3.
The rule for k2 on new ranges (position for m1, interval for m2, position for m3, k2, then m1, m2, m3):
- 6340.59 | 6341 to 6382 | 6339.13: 159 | 159.4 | 159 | 159.3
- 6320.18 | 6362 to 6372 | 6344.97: 159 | 158.9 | 158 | 159.9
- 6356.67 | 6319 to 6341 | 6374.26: 155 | 160.4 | 159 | 156.5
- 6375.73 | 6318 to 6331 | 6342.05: 163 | 156.3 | 159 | 159.6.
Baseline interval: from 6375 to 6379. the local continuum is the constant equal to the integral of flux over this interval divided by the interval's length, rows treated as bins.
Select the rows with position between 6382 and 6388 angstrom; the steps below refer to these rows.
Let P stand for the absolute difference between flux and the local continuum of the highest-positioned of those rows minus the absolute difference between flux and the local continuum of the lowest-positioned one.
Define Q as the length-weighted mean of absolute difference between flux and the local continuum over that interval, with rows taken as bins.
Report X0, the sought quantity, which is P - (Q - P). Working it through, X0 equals -1.1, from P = -0.4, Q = 0.3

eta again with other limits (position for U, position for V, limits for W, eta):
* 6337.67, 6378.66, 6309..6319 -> 1.41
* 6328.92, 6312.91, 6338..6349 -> 1.41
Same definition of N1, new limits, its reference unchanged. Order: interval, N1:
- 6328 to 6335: 6332.0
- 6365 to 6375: 6372.5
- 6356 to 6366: 6359.3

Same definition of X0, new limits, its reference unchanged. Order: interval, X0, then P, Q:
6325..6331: -4.3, -0.8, 2.7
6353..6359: -4.4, -0.3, 3.8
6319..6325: -0.9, 0.9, 2.7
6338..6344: -1.9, 0.5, 2.9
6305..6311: -0.9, 0.2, 1.3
